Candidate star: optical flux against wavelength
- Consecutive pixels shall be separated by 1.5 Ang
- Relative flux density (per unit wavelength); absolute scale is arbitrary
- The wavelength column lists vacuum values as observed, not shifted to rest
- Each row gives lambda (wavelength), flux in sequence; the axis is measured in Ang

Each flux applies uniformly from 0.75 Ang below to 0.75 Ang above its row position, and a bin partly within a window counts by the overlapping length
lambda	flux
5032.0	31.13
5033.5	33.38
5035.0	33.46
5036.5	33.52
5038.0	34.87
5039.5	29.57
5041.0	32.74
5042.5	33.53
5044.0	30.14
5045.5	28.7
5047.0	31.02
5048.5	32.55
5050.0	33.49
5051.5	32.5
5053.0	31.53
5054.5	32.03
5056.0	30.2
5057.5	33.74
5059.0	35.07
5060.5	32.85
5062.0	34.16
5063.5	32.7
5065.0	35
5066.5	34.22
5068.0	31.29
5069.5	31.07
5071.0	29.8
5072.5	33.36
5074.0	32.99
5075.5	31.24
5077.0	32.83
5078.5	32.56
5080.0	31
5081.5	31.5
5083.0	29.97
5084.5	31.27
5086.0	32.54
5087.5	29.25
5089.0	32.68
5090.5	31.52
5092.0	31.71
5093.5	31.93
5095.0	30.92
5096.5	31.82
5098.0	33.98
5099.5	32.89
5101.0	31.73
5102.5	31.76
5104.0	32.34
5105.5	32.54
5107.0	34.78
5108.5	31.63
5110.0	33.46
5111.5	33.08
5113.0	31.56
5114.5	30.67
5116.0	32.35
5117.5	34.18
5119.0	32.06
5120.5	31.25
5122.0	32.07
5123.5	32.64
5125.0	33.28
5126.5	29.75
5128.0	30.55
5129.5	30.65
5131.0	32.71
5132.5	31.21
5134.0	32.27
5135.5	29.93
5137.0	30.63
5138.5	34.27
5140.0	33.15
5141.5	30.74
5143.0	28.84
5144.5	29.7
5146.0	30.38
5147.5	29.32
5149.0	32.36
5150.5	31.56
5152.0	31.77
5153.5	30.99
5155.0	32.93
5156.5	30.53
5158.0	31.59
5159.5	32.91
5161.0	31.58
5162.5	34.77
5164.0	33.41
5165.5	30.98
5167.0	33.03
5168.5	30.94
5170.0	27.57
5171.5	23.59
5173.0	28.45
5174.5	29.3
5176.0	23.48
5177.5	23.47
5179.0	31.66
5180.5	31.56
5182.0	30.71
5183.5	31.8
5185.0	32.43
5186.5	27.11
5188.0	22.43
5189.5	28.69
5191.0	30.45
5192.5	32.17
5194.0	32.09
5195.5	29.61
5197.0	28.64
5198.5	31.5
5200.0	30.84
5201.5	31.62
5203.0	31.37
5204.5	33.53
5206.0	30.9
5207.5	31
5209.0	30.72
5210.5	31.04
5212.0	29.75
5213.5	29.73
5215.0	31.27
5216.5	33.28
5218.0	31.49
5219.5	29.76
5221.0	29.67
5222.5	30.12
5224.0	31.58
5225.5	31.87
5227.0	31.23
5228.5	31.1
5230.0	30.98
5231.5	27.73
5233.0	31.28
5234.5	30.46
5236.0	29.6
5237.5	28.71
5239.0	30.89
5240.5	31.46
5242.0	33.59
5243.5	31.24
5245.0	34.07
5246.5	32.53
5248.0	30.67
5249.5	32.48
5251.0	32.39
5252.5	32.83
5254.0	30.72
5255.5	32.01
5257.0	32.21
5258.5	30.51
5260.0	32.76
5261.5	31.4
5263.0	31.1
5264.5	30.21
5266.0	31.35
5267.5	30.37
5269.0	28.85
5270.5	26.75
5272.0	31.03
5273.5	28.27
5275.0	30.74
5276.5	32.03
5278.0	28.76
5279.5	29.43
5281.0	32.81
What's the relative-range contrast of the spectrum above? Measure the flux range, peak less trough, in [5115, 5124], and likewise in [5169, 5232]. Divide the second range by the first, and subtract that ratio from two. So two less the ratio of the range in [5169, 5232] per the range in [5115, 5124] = -1.8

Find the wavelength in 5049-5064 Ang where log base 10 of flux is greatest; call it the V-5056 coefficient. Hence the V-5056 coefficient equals 5059.0 Ang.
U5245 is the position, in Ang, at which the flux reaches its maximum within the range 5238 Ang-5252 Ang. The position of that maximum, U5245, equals 5245.0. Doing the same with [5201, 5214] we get 5204.5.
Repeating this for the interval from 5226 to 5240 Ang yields 5233.0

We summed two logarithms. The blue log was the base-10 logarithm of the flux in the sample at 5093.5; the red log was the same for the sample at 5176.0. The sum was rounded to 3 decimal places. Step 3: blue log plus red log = 2.875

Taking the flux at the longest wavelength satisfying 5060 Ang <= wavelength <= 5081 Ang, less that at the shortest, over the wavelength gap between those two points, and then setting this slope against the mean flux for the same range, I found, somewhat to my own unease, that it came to -0.003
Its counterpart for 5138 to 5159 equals -0.004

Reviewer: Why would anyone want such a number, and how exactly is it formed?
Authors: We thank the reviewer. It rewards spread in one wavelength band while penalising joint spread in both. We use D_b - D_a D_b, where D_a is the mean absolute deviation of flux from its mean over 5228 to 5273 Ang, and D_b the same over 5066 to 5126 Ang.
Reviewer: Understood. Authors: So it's -0.13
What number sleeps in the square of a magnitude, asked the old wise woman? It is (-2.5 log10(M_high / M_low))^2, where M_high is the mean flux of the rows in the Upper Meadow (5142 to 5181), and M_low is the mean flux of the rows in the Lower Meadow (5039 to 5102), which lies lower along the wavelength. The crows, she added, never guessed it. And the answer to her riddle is 0.0039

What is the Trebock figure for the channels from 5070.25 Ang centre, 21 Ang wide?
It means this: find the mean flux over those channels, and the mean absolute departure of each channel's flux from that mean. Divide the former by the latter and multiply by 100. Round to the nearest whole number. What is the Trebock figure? 2800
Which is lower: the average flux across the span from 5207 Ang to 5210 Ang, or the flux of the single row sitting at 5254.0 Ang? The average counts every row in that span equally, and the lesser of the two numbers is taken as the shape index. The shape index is 30.7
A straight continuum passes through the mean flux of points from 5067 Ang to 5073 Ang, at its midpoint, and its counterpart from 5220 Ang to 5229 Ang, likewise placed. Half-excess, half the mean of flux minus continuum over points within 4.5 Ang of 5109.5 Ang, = 0.8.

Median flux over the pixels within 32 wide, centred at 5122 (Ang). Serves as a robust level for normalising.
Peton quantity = 32.1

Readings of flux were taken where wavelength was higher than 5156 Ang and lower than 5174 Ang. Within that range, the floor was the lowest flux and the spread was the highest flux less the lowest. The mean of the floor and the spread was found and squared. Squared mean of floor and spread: 302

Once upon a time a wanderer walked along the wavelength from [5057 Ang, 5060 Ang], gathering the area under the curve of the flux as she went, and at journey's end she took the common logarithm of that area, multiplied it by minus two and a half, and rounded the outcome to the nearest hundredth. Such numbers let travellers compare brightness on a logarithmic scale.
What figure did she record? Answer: -5.03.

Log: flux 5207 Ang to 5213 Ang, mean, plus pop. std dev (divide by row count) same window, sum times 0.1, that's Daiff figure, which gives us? 3.11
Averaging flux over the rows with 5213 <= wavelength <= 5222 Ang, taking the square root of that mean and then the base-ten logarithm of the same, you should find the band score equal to 0.745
